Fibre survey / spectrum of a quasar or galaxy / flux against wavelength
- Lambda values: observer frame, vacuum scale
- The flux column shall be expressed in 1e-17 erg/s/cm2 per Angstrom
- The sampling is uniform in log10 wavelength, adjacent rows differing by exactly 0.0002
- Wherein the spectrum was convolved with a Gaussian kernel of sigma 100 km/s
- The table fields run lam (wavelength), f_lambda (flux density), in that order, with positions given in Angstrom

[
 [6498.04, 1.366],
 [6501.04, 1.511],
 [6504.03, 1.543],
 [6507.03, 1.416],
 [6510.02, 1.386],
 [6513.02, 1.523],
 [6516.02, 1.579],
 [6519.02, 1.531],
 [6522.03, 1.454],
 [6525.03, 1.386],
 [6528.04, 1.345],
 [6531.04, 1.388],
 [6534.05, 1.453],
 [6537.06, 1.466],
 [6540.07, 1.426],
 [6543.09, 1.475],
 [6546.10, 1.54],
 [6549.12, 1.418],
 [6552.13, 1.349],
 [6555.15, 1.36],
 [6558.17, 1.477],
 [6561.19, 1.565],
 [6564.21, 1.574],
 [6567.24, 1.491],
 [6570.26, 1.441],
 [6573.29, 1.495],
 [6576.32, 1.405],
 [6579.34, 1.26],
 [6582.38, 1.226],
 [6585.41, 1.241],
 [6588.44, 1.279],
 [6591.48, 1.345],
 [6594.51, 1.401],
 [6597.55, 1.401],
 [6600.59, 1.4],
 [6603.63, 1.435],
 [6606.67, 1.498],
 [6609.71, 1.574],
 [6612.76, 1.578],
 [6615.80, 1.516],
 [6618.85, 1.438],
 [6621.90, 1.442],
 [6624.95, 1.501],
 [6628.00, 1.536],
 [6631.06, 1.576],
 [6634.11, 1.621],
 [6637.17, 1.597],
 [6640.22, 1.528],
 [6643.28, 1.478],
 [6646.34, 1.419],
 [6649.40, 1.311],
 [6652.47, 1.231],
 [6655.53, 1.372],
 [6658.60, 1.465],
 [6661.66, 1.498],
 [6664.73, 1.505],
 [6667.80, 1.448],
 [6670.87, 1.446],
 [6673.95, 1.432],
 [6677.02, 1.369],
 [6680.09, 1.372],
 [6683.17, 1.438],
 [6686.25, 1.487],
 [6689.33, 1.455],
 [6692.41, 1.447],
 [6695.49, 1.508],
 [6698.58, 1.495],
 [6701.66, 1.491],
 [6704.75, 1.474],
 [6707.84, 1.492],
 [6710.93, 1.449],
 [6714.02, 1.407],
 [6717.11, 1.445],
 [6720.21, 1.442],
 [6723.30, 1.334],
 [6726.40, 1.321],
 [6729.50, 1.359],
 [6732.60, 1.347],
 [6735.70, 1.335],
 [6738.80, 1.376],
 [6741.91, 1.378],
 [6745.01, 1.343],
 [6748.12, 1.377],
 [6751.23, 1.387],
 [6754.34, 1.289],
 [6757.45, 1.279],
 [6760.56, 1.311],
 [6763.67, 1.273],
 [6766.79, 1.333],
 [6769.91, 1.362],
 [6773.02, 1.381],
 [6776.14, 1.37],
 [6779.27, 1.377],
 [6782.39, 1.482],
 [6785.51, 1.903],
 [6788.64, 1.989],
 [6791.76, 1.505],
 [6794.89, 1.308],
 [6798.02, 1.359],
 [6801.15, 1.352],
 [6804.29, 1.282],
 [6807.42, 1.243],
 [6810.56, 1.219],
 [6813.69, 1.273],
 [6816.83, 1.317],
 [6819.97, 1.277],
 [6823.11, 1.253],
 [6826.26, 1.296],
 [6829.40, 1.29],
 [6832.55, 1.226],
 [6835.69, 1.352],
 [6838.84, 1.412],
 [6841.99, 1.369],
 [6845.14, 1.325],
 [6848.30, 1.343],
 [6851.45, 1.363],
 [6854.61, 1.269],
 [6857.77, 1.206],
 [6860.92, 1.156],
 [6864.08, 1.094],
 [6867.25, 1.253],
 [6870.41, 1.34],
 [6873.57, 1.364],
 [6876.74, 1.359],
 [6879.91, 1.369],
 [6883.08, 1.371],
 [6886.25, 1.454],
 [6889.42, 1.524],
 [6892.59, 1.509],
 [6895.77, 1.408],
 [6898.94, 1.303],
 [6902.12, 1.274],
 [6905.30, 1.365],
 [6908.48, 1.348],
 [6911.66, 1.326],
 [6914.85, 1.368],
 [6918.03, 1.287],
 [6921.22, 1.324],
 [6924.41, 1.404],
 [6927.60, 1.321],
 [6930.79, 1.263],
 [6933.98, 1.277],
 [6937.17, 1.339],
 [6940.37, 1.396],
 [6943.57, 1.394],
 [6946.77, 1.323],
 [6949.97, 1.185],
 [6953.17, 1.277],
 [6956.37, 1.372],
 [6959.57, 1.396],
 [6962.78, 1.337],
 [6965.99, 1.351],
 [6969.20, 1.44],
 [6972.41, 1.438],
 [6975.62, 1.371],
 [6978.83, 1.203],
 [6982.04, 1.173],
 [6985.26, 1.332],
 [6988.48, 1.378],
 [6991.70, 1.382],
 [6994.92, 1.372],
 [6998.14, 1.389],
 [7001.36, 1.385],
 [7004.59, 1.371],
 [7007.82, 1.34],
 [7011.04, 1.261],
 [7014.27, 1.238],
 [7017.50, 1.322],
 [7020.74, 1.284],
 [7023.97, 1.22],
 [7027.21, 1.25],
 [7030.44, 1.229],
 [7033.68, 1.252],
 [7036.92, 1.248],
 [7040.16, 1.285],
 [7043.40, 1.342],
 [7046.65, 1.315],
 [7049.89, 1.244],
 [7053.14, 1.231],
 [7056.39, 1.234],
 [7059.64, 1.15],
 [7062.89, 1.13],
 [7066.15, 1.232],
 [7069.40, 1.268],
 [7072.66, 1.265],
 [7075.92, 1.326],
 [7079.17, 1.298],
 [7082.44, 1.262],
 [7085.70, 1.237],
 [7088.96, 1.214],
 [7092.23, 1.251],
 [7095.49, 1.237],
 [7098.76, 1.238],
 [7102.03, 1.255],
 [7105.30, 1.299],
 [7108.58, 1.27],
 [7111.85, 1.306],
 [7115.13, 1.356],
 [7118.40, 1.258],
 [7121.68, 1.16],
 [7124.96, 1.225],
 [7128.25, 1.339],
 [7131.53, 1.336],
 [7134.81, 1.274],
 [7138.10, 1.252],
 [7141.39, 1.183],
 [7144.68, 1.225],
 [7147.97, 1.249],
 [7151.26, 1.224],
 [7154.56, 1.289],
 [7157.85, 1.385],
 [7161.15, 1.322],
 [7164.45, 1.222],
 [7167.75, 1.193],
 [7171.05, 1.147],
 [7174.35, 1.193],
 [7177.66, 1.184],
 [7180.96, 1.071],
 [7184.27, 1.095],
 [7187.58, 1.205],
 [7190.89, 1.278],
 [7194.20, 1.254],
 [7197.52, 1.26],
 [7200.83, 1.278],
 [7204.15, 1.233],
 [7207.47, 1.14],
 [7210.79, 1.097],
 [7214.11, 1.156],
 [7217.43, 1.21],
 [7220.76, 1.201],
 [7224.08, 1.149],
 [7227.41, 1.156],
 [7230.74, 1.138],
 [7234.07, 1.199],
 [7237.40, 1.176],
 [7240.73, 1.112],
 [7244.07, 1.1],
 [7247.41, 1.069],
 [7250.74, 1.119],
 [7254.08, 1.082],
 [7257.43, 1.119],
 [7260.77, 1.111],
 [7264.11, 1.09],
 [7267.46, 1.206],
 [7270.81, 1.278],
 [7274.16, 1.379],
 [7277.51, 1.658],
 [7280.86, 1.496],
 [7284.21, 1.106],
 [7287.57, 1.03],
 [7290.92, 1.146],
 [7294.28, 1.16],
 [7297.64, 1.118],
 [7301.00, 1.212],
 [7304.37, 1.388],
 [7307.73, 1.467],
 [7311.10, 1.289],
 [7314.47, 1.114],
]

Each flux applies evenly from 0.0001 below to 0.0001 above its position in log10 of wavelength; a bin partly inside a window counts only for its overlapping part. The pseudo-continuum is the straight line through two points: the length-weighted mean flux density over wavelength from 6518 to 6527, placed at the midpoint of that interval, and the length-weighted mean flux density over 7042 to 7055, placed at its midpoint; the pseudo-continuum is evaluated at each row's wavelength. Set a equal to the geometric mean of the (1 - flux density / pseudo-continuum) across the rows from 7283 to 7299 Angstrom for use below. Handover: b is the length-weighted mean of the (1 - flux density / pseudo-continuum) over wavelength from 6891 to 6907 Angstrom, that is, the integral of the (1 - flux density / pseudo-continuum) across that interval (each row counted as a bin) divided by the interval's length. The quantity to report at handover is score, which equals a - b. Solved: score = 0.10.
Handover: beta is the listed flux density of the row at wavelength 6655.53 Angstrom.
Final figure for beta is 1.372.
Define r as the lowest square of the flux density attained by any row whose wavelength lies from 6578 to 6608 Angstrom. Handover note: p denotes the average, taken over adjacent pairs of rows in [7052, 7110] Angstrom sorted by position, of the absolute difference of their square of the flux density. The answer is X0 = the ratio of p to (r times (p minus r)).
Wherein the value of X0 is -0.038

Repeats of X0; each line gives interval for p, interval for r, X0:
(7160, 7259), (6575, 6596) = -0.050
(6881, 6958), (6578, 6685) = -0.084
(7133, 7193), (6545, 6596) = -0.067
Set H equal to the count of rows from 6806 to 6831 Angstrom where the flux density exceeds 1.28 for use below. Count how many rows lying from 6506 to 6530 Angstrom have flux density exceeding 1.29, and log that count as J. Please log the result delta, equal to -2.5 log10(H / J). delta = 1.1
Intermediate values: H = 3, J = 8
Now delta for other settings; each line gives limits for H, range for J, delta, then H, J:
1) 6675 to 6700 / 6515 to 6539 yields 0.0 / 8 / 8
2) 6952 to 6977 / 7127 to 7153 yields -1.4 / 7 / 2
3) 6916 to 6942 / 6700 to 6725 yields 0.3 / 6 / 8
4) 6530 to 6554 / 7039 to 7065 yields -1.5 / 8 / 2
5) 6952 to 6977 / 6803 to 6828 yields -1.4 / 7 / 2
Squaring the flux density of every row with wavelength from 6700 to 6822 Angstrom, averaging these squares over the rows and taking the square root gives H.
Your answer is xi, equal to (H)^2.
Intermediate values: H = 1.40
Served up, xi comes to 1.96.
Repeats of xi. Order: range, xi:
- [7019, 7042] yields 1.57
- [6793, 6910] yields 1.75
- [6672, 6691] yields 2.03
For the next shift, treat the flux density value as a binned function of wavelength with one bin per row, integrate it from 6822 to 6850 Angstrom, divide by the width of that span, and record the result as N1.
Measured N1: 1.32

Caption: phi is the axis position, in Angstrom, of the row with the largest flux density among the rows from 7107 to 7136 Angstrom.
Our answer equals 7115.13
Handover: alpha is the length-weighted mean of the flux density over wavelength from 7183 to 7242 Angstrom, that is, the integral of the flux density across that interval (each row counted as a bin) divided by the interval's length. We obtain 1.19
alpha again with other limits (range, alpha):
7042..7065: 1.23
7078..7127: 1.26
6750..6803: 1.43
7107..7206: 1.24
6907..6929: 1.34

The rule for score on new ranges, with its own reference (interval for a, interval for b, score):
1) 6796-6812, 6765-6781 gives 0.01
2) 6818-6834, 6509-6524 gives 0.09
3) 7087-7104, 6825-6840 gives -0.01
